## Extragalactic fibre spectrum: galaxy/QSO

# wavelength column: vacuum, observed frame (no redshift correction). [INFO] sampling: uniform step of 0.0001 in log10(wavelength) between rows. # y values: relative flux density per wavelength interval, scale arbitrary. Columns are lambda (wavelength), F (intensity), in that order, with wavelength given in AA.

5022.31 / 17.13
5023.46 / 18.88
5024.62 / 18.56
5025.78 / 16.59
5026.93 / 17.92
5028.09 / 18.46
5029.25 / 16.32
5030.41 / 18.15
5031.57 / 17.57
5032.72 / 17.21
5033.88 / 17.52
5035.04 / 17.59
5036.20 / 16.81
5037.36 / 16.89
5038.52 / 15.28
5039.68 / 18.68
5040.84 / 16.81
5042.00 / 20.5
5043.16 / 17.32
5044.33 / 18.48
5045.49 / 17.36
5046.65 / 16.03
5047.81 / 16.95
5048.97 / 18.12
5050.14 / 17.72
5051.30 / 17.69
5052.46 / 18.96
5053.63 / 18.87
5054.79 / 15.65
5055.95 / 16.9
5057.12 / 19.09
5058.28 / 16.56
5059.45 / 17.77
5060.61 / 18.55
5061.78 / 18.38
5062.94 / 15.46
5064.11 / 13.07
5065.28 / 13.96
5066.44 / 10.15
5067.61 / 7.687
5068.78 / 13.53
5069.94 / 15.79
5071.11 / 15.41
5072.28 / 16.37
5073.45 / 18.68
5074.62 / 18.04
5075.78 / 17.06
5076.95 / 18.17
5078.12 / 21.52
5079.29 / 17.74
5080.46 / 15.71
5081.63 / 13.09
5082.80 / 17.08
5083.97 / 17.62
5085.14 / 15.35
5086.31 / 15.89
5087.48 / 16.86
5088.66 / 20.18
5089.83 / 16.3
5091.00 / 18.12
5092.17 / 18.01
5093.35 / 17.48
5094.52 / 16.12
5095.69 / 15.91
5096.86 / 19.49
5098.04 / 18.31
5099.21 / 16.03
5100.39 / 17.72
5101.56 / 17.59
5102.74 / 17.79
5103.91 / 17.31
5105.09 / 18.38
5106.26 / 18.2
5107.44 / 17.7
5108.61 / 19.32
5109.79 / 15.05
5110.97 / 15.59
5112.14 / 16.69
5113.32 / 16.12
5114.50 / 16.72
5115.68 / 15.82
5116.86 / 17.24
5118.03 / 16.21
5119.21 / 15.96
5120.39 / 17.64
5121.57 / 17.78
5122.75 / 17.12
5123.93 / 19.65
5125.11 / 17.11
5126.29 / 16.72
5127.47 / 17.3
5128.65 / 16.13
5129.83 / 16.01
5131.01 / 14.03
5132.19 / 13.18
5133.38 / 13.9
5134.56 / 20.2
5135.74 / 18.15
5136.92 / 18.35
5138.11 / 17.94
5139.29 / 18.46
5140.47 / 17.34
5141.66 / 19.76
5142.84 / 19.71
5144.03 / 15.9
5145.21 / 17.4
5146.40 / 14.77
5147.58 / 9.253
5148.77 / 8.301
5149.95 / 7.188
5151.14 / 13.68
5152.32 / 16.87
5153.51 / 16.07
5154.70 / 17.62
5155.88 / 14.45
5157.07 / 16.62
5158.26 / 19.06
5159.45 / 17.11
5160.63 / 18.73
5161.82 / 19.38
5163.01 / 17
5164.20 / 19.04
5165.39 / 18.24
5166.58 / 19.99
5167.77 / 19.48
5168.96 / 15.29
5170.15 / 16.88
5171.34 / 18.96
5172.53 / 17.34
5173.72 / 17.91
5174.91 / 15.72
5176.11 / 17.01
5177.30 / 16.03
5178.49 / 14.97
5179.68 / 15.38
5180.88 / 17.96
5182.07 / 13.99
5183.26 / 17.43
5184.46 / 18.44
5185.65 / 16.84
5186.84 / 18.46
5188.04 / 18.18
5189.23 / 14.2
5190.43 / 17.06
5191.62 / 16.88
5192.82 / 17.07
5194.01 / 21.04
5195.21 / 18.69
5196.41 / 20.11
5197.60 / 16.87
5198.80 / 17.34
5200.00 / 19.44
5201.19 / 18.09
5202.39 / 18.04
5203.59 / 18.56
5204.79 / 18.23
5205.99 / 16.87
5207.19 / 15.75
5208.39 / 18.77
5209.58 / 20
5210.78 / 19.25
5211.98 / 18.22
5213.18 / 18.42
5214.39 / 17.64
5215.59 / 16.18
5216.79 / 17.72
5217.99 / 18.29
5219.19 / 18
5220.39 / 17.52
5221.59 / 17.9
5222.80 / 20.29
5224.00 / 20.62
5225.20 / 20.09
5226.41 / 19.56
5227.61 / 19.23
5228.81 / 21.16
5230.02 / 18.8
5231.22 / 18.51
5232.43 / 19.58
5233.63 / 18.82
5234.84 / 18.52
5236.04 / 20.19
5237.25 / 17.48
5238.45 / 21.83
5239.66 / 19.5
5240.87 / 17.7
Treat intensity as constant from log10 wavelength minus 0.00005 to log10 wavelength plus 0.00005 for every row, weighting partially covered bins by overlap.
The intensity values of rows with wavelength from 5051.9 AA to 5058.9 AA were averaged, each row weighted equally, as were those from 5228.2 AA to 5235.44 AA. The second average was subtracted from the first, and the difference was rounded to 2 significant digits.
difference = -1.6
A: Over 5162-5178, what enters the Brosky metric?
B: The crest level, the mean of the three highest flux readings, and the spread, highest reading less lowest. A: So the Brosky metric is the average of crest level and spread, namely 12.1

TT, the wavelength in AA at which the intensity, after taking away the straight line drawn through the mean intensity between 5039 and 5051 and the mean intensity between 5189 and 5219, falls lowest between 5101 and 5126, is 5109.79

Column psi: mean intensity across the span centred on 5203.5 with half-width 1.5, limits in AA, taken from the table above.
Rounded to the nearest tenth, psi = 18.3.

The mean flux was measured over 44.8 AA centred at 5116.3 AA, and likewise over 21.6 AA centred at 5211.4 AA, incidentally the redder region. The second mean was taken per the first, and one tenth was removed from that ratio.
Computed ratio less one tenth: 0.96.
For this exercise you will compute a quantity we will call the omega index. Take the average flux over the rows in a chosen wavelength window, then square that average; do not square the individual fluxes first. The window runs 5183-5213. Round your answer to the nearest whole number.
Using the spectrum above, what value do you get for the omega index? 324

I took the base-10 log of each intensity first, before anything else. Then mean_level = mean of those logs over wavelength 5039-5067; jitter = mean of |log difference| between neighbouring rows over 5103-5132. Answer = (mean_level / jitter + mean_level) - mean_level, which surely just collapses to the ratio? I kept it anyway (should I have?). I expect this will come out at 43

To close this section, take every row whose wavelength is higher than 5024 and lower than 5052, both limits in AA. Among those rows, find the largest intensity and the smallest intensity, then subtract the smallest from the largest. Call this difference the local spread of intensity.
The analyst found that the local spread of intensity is 5.2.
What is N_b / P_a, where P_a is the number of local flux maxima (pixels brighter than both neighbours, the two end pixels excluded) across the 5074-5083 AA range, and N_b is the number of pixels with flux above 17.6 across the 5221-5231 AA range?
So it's 8.0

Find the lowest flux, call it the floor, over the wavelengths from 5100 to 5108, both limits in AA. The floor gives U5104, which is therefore 17.31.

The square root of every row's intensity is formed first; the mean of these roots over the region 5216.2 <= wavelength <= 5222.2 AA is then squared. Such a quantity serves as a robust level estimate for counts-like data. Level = 17.9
